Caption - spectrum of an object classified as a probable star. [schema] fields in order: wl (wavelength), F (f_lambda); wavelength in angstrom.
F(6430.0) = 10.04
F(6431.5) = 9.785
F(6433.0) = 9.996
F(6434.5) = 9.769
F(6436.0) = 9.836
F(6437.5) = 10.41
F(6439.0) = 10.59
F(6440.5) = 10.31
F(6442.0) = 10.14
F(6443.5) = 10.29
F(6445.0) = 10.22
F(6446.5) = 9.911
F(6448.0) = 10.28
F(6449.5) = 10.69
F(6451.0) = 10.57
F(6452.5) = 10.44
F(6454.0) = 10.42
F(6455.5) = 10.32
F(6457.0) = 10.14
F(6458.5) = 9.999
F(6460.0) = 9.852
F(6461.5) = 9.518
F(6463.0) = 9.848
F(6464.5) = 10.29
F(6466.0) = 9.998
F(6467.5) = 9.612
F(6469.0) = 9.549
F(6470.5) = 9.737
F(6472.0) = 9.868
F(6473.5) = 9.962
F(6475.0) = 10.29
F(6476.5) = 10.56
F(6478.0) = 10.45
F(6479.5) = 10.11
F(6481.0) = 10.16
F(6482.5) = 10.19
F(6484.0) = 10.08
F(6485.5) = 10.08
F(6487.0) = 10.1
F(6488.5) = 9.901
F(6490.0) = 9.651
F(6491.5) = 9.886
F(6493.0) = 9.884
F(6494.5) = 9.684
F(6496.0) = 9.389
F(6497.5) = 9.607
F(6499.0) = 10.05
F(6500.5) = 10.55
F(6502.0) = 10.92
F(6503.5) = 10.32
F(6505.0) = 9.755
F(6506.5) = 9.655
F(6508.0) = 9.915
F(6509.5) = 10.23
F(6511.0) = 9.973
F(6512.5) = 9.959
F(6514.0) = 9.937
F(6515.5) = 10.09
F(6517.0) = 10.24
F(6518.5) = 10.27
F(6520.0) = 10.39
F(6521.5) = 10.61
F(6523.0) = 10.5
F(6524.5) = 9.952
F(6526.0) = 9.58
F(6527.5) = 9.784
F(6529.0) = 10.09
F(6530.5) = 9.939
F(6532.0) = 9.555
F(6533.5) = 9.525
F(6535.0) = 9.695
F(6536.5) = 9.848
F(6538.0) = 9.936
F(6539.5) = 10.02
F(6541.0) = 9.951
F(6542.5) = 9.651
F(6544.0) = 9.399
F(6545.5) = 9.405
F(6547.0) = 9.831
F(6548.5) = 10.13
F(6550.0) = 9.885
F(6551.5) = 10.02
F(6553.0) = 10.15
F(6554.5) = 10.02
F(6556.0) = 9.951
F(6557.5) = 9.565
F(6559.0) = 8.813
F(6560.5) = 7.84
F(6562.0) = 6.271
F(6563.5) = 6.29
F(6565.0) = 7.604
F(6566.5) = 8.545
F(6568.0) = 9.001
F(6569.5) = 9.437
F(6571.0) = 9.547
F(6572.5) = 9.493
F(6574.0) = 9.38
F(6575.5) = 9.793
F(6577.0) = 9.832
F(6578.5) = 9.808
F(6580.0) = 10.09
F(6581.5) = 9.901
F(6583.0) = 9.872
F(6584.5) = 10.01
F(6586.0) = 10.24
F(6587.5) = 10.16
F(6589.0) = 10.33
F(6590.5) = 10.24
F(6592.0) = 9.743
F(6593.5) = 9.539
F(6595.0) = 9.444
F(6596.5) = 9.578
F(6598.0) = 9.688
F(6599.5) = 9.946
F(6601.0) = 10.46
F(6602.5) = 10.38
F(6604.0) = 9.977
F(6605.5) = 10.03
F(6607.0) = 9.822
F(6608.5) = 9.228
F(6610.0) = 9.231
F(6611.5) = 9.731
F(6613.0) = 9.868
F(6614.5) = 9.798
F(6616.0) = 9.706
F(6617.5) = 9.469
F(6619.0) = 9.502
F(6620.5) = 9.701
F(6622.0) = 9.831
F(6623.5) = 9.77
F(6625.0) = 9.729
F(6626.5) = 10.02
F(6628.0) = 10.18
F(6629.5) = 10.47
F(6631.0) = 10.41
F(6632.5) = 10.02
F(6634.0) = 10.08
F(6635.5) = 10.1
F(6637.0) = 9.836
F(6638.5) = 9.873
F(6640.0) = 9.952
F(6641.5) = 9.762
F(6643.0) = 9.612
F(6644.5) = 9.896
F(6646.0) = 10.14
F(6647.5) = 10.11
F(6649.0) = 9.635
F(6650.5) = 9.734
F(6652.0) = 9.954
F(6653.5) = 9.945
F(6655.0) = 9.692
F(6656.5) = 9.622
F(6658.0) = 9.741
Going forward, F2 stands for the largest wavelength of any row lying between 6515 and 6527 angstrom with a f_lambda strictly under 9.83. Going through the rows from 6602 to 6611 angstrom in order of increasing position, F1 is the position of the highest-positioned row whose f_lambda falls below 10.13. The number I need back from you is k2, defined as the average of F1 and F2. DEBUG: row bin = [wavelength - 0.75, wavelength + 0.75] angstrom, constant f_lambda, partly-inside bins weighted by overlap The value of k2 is 6568.0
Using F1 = 6610.0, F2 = 6526.0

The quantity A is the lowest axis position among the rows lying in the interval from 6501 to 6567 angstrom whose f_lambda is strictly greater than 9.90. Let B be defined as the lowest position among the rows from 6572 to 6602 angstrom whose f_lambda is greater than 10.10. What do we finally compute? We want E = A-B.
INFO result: -84.0 angstrom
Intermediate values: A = 6502.0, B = 6586.0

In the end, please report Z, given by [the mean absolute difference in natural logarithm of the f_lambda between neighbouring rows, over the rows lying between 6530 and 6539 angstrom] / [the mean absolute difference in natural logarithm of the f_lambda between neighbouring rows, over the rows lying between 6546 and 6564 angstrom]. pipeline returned 0.3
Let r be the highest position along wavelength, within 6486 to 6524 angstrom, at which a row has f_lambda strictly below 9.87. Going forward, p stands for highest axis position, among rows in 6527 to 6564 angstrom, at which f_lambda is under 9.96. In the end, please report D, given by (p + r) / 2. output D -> 6535.0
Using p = 6563.5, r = 6506.5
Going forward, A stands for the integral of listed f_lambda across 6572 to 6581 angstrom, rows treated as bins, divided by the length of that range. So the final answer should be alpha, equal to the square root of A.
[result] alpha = 3.12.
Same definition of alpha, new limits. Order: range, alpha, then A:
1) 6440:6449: 3.19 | 10.2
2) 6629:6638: 3.18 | 10.1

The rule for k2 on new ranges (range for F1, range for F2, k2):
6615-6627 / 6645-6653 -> 6638.5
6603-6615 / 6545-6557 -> 6580.0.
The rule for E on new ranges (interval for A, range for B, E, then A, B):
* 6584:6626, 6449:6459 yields 135.0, 6584.5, 6449.5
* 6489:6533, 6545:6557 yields -49.5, 6499.0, 6548.5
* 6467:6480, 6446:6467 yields 25.5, 6473.5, 6448.0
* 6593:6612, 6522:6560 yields 76.5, 6599.5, 6523.0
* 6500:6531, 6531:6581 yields -48.0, 6500.5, 6548.5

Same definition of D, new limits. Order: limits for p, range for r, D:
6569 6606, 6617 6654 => 6625.0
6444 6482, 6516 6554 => 6509.5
